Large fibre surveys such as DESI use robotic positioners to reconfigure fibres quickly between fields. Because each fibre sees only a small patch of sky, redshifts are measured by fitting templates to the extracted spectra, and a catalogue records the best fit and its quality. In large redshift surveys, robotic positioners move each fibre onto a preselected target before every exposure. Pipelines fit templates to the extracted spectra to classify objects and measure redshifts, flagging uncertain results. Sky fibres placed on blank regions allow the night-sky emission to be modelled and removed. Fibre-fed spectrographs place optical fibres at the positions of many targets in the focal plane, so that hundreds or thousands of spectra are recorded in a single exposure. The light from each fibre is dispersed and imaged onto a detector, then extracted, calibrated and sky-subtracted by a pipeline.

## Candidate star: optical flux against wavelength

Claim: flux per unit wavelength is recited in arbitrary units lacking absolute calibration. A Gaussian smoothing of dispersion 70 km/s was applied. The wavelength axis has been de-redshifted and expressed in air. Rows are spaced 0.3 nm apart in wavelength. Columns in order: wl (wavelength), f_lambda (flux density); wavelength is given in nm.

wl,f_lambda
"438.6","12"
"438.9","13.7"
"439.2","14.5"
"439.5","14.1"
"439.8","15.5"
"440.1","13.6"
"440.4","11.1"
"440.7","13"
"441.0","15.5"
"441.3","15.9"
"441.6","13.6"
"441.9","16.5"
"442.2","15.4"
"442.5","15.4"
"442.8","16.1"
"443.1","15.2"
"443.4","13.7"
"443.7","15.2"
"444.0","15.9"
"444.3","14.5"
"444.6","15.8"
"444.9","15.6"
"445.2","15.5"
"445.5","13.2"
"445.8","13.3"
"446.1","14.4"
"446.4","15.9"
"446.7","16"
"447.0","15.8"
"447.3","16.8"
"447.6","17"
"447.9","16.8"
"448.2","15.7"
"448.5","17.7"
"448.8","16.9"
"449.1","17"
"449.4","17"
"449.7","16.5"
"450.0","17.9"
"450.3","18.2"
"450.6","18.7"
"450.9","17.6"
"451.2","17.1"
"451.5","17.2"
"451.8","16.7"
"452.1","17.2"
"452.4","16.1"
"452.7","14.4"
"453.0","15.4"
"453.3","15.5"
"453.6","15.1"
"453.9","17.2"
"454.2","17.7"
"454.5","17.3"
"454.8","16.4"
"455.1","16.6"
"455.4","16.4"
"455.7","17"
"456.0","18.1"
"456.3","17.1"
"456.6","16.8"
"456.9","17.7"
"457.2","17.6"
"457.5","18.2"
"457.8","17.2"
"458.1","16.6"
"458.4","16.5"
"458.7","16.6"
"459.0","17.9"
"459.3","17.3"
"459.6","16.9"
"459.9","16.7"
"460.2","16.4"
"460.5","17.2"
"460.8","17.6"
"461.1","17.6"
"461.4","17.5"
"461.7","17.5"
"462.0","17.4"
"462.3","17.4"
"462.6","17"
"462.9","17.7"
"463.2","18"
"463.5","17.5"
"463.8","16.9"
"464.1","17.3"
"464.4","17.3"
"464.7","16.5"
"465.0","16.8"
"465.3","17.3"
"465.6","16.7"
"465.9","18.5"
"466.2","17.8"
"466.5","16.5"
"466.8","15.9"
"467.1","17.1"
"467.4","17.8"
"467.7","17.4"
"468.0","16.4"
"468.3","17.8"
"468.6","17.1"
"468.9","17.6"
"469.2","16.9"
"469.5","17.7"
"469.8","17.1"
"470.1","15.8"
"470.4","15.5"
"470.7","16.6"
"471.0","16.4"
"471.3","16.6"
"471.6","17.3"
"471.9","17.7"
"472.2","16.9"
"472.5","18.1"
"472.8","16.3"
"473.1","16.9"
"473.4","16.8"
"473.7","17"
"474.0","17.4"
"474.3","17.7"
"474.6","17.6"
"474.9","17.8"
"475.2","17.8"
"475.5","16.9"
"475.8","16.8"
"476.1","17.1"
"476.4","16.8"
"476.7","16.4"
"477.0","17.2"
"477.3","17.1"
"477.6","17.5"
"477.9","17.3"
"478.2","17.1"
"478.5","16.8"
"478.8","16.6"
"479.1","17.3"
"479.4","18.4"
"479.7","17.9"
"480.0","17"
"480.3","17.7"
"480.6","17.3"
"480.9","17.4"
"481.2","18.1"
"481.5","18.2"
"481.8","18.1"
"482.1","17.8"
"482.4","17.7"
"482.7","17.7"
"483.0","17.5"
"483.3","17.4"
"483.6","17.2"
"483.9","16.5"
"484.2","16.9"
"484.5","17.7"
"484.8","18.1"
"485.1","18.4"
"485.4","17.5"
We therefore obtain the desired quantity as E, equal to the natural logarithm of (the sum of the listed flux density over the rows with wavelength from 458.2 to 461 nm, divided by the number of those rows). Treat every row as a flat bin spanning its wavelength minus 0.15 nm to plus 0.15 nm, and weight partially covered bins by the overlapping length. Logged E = 2.834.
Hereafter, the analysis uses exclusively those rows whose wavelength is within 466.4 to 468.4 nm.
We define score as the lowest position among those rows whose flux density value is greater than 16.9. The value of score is 467.1 nm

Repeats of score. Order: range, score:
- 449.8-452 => 450.0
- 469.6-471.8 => 469.8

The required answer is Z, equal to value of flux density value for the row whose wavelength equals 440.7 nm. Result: 13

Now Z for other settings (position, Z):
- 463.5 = 17.5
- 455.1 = 16.6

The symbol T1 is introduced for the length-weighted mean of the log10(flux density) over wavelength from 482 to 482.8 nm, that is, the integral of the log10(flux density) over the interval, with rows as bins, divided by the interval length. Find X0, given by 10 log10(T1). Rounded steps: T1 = 1.25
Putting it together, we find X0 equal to 0.96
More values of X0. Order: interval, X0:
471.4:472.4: 0.93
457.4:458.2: 0.93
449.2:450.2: 0.92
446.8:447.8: 0.86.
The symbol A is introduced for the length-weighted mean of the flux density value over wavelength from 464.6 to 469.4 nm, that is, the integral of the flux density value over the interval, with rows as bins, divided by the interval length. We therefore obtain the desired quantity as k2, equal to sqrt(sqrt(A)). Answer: 2.03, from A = 17.1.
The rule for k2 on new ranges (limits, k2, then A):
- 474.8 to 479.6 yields 2.04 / 17.2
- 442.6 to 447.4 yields 1.97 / 15.2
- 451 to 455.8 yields 2.01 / 16.5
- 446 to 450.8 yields 2.02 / 16.8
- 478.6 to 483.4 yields 2.05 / 17.6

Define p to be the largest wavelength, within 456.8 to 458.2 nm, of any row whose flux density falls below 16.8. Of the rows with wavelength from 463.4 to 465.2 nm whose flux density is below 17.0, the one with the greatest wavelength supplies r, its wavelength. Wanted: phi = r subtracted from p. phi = -6.90 nm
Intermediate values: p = 458.1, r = 465.0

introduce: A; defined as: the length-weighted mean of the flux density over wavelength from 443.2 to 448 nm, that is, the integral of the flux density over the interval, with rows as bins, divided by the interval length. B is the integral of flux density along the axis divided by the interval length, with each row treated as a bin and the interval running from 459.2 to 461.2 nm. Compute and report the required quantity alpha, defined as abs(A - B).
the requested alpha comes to 1.8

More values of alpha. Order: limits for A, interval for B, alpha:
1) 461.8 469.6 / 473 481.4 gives 0.0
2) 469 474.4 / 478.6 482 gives 0.7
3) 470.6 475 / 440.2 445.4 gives 2.2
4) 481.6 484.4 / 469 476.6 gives 0.4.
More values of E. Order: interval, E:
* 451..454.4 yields 2.793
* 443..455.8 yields 2.786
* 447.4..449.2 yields 2.824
